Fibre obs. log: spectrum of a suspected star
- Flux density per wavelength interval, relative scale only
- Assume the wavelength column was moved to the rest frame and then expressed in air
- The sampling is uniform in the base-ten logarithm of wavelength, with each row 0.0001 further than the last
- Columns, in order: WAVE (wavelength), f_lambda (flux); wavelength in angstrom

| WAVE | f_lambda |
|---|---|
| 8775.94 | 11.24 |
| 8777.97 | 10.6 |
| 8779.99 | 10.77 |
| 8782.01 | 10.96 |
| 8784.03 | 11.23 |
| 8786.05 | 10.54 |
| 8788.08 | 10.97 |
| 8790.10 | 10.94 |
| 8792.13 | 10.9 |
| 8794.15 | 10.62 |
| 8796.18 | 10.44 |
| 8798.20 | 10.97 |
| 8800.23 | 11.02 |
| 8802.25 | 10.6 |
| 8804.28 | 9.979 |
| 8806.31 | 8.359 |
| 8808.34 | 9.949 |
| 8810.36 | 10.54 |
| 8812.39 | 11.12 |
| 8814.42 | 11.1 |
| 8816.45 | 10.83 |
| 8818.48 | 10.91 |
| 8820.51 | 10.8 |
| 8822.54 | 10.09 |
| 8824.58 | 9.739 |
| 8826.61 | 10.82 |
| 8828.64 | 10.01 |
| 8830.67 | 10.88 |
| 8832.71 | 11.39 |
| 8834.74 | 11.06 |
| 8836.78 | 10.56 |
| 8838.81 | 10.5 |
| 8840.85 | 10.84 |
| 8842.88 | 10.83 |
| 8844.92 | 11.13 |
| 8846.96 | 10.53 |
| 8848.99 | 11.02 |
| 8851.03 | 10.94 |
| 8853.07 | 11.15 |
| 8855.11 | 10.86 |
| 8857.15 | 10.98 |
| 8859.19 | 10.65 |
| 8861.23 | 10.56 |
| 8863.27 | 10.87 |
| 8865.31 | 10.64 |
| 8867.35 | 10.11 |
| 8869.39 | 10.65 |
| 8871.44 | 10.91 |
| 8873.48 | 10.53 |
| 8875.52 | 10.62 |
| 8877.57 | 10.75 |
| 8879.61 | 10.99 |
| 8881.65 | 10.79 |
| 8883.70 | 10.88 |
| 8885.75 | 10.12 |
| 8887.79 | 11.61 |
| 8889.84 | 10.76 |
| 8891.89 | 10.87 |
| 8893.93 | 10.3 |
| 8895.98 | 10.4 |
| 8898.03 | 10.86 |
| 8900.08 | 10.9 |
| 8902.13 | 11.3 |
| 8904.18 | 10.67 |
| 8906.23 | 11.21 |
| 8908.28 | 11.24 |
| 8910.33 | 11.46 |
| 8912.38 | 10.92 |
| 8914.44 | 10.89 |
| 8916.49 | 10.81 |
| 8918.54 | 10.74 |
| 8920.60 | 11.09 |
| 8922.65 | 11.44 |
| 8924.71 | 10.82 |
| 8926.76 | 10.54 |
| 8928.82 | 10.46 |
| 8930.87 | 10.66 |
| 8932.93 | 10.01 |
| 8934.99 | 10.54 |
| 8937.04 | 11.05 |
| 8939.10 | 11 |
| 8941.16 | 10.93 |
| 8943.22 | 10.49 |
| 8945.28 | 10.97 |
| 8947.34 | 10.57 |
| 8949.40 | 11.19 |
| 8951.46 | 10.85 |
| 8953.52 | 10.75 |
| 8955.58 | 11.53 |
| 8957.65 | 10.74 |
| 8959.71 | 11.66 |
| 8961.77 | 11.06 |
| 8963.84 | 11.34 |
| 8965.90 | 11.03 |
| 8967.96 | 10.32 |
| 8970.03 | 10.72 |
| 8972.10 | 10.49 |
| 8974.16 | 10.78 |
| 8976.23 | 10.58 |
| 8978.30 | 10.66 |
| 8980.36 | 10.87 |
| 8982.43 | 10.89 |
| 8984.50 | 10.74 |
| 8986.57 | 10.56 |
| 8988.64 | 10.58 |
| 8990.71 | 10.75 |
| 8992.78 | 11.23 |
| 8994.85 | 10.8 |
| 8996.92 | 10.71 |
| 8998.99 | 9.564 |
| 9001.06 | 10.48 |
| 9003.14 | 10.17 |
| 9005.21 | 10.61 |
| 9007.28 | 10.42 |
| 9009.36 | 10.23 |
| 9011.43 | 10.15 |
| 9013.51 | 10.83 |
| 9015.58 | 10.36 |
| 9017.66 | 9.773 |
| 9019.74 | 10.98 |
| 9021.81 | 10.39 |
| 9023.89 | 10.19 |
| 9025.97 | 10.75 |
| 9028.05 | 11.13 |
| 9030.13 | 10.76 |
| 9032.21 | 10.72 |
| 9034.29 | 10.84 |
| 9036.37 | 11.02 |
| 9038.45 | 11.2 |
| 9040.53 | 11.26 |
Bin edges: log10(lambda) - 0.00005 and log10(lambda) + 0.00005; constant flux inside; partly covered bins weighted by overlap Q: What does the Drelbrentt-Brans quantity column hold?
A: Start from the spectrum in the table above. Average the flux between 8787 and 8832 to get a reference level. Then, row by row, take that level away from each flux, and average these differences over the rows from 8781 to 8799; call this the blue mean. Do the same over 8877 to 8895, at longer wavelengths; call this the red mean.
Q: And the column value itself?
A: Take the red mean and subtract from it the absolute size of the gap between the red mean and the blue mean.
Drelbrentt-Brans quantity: 0.20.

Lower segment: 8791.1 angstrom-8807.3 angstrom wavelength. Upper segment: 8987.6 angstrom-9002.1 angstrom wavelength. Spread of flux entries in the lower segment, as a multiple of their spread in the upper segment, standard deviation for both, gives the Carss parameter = 1.7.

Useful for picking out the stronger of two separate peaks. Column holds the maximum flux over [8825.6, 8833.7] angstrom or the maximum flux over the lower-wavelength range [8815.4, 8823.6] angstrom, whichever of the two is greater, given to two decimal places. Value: 11.39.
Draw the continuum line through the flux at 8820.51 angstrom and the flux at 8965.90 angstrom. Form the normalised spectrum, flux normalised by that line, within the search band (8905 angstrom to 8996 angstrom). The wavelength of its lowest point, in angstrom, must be 8932.93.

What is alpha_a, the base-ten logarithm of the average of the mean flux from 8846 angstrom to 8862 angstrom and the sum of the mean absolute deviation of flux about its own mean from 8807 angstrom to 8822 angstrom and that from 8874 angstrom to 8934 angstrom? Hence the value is 0.756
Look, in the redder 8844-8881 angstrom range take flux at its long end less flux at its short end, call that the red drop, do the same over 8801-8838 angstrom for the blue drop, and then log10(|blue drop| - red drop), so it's -0.7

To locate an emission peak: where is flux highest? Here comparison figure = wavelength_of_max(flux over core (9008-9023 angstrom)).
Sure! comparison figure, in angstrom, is 9019.74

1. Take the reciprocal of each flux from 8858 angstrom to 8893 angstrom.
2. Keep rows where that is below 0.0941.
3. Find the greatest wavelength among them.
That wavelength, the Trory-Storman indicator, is 8891.89 angstrom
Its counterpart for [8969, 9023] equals 9019.74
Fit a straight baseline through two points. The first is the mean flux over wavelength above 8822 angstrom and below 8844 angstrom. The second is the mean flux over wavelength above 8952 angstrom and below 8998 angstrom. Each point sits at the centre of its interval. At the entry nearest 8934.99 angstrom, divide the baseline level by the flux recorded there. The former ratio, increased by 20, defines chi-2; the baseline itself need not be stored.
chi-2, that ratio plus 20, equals 21.02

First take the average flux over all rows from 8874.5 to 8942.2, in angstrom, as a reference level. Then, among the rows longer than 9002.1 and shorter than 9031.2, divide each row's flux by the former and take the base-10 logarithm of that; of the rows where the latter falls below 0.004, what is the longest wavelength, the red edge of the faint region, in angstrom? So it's 9030.13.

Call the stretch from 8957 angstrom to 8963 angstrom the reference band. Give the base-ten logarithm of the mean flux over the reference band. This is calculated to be 1.05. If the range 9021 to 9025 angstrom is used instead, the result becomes 1.01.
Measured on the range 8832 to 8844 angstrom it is 1.04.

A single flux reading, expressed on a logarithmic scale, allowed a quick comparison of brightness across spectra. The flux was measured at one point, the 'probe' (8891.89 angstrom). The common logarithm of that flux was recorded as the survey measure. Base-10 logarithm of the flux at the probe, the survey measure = 1.04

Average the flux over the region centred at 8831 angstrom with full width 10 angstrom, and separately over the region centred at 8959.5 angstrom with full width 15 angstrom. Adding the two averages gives 22.0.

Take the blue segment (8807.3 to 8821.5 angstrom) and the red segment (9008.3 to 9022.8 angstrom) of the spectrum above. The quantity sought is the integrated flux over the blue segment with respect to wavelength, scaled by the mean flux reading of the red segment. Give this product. 1586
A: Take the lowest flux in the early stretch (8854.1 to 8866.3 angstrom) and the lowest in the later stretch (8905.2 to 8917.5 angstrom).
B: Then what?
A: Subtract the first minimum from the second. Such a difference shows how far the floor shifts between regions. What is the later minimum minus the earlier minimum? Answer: 0.25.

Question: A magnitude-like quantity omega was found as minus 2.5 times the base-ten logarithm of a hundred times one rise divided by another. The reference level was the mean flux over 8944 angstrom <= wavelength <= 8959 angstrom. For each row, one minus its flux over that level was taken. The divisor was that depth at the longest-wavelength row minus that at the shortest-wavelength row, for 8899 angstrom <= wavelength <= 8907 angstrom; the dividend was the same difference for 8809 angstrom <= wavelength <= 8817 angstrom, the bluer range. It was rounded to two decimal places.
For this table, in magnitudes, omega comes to -4.93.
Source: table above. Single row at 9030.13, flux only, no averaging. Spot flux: 10.76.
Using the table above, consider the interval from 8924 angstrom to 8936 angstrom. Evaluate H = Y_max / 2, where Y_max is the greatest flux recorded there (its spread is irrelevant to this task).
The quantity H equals 5.41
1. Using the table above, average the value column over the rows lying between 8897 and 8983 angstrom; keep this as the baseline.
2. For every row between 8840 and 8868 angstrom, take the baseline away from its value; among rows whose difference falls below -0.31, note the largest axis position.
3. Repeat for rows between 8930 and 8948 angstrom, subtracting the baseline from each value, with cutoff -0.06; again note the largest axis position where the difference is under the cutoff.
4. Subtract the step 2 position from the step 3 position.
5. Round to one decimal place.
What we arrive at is 80.0 angstrom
